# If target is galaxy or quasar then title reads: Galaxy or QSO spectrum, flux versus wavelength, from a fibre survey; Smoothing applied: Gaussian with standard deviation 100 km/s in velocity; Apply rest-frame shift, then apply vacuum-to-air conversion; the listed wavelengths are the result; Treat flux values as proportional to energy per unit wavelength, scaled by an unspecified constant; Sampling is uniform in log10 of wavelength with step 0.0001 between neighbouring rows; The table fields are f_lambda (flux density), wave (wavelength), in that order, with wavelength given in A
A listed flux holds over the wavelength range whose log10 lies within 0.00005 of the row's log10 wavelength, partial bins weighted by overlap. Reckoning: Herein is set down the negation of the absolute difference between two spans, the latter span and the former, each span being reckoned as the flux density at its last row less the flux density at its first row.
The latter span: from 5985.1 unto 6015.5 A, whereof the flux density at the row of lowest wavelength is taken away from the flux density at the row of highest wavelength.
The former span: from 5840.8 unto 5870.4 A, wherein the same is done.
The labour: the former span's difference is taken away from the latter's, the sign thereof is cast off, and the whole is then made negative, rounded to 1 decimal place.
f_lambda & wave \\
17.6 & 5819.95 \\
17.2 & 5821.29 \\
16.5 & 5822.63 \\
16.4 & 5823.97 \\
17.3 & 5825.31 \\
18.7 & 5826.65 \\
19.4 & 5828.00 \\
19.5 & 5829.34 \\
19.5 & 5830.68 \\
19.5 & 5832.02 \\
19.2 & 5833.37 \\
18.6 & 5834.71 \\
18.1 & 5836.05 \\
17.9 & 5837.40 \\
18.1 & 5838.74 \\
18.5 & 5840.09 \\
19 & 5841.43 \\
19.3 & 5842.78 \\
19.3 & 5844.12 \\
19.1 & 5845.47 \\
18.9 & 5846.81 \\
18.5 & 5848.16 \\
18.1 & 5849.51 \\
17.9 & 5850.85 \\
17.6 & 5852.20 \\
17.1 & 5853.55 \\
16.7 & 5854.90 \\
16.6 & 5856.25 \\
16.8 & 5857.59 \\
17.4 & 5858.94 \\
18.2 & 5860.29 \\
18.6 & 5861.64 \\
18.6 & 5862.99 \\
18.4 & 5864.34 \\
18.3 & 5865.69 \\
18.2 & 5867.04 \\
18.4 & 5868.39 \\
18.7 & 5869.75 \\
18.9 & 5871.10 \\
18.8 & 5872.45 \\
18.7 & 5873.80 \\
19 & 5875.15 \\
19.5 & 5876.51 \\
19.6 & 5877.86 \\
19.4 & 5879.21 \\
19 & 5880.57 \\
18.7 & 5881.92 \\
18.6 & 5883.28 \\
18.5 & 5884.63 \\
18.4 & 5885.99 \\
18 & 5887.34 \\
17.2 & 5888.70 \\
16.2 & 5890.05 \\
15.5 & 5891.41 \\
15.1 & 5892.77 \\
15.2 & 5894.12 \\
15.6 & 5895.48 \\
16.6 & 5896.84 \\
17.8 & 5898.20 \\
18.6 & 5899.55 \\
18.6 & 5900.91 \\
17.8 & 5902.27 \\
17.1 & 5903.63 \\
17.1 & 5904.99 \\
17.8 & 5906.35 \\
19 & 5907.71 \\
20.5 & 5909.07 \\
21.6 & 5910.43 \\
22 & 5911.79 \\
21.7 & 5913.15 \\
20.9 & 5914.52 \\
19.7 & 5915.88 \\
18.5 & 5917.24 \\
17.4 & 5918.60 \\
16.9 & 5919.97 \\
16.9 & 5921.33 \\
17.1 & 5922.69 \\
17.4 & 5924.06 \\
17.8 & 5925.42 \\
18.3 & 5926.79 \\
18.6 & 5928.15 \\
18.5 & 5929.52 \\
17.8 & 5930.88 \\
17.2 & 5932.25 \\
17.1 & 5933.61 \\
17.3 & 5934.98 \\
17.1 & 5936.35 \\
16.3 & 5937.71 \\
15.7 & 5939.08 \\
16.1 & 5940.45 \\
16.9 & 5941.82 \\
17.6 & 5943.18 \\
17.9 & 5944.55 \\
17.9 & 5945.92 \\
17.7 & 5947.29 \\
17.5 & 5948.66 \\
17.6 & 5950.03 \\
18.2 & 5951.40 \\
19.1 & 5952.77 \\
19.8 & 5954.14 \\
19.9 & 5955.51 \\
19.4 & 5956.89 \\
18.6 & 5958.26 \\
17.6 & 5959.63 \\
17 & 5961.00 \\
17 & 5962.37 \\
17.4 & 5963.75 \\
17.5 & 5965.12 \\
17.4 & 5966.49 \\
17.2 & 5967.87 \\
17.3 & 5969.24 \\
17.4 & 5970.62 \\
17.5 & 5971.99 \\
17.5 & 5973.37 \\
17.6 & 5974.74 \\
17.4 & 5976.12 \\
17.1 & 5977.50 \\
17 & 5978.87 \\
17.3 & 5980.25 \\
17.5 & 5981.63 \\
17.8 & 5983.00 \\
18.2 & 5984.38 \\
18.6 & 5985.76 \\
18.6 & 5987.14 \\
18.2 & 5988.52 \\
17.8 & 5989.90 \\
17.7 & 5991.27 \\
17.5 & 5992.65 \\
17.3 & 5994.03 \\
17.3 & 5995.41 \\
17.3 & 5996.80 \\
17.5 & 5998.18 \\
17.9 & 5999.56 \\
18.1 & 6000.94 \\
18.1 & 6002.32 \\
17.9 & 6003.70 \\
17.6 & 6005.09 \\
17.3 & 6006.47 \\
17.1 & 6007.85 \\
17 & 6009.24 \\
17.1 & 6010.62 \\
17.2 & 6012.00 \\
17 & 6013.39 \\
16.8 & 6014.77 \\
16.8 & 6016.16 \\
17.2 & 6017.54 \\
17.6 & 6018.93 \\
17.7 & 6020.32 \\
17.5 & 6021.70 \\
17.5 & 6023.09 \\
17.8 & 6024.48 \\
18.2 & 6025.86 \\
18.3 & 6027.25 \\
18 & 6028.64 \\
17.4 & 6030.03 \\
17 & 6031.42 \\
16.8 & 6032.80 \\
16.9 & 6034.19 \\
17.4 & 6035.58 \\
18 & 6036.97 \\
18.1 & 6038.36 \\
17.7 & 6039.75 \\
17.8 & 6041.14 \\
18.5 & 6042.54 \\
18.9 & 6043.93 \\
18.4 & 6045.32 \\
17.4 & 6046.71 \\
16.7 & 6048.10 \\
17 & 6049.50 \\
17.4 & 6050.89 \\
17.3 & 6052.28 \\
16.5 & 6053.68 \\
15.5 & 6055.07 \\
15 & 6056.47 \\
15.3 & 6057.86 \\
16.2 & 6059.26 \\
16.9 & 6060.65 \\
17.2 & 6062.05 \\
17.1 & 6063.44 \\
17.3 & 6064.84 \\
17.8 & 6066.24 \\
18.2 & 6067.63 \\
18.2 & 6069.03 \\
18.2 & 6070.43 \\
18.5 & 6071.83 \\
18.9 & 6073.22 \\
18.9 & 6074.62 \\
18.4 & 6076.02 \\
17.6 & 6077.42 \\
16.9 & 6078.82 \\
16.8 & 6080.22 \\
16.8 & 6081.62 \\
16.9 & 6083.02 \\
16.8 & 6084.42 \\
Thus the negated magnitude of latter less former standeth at -1.5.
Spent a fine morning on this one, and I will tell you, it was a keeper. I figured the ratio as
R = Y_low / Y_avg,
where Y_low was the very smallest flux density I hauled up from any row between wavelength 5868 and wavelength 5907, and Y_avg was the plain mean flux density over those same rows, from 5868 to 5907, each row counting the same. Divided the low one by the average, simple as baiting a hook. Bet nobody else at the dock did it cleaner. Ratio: 0.845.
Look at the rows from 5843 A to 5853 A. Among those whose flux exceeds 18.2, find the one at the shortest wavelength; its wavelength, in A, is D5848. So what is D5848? 5844.12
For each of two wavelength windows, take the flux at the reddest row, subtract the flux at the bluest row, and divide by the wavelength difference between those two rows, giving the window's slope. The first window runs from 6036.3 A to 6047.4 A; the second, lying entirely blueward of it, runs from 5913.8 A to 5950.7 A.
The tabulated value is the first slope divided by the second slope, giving 0.7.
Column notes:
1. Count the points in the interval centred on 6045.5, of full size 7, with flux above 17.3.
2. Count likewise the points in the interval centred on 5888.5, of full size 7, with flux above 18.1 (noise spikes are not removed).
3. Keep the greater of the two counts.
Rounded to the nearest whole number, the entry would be 4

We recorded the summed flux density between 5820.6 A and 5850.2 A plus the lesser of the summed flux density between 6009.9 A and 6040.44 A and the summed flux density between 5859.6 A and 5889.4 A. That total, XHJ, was 791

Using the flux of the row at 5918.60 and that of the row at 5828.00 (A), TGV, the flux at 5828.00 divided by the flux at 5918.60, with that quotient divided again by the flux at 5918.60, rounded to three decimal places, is 0.064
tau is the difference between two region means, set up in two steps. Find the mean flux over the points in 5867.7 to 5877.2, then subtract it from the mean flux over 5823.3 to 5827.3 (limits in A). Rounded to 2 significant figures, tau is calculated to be -1.4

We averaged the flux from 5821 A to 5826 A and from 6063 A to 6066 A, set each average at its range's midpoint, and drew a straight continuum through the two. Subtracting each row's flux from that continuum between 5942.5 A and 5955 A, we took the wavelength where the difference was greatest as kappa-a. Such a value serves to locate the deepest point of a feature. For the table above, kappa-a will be 5948.66 A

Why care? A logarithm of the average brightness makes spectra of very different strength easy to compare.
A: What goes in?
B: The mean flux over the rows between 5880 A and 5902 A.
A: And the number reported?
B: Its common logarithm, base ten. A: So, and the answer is 1.24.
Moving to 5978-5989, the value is 1.25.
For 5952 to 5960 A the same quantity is 1.28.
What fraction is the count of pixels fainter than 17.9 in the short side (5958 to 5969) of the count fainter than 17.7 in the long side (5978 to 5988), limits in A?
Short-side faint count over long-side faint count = 2.3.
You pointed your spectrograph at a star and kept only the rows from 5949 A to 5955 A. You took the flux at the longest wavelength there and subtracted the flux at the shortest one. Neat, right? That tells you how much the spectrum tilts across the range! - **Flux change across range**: 2.2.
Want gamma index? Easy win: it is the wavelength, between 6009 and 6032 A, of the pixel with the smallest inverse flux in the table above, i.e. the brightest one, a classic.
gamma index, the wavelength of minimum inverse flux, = 6027.25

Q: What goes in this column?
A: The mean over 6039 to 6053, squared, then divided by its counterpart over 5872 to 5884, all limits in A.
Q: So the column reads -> 16.5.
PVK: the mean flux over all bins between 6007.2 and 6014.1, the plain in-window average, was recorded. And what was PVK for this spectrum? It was 17.1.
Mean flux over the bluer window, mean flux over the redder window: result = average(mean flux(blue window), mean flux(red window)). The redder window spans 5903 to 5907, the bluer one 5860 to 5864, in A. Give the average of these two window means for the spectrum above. 17.9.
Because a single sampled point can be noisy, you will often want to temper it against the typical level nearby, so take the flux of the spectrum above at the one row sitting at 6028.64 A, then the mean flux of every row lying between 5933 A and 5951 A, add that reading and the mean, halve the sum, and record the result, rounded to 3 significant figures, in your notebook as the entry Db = 17.6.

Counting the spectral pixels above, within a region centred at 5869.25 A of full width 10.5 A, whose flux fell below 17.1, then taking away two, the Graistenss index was -2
